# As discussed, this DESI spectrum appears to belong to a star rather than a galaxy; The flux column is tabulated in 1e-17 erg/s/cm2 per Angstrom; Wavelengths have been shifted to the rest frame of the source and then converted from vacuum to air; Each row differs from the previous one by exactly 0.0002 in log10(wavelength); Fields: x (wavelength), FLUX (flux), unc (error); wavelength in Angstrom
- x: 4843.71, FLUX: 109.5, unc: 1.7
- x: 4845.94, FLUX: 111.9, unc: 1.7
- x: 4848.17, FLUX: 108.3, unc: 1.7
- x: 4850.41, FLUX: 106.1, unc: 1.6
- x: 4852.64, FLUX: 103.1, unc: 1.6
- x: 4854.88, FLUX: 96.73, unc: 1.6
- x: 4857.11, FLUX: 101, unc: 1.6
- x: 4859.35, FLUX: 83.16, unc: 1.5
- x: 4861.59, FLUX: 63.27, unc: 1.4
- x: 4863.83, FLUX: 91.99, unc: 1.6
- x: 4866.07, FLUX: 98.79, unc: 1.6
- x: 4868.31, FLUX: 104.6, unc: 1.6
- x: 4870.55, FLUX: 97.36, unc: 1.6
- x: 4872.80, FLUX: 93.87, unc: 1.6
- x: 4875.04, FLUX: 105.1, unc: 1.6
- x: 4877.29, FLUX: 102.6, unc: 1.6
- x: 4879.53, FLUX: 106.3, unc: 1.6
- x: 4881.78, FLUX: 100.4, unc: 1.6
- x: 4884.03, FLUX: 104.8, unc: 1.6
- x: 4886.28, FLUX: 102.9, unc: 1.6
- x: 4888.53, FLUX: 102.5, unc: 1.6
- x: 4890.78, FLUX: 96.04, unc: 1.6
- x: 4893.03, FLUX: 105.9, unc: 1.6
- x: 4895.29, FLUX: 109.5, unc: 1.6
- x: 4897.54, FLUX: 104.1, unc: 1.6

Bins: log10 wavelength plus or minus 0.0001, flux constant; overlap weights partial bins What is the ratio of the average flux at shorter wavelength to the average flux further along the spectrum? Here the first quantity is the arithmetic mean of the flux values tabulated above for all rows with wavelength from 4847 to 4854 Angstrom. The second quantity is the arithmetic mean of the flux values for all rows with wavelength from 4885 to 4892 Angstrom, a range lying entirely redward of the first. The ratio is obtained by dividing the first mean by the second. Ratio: 1.05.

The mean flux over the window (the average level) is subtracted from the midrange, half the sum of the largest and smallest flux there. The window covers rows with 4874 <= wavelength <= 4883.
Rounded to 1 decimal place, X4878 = -0.2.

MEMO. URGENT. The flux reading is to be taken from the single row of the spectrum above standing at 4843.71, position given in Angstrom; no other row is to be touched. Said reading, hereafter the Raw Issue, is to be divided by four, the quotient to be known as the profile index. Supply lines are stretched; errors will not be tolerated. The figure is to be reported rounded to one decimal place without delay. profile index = 27.4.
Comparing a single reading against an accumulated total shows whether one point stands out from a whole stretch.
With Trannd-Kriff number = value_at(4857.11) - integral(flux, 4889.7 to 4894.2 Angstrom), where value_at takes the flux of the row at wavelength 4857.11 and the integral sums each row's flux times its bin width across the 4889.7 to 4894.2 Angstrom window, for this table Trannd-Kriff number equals -354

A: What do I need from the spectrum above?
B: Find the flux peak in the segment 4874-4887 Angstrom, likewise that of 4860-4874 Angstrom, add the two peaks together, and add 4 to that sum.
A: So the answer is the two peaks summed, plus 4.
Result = 215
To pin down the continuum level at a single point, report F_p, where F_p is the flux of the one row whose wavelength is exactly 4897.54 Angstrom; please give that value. 104.1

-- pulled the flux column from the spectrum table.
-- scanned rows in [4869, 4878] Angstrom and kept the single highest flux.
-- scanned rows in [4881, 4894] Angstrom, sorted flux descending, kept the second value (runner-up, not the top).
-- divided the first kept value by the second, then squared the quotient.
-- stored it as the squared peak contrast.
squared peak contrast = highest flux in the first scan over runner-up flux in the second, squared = 1.01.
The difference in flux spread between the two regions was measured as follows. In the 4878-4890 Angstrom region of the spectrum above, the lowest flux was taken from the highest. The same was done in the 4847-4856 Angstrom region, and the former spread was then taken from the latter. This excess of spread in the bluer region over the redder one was 6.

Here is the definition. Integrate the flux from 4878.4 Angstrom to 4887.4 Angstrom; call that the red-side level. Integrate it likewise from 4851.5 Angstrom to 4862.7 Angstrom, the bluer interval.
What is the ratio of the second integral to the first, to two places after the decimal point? 1.07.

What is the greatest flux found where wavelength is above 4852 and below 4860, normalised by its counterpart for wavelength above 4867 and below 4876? 0.98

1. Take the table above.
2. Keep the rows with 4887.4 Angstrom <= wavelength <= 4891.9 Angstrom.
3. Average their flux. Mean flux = 99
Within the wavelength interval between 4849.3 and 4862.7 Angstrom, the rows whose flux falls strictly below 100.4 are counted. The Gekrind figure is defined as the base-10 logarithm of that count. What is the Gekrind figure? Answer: 0.48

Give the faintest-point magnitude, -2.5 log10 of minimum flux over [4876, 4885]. -5.00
